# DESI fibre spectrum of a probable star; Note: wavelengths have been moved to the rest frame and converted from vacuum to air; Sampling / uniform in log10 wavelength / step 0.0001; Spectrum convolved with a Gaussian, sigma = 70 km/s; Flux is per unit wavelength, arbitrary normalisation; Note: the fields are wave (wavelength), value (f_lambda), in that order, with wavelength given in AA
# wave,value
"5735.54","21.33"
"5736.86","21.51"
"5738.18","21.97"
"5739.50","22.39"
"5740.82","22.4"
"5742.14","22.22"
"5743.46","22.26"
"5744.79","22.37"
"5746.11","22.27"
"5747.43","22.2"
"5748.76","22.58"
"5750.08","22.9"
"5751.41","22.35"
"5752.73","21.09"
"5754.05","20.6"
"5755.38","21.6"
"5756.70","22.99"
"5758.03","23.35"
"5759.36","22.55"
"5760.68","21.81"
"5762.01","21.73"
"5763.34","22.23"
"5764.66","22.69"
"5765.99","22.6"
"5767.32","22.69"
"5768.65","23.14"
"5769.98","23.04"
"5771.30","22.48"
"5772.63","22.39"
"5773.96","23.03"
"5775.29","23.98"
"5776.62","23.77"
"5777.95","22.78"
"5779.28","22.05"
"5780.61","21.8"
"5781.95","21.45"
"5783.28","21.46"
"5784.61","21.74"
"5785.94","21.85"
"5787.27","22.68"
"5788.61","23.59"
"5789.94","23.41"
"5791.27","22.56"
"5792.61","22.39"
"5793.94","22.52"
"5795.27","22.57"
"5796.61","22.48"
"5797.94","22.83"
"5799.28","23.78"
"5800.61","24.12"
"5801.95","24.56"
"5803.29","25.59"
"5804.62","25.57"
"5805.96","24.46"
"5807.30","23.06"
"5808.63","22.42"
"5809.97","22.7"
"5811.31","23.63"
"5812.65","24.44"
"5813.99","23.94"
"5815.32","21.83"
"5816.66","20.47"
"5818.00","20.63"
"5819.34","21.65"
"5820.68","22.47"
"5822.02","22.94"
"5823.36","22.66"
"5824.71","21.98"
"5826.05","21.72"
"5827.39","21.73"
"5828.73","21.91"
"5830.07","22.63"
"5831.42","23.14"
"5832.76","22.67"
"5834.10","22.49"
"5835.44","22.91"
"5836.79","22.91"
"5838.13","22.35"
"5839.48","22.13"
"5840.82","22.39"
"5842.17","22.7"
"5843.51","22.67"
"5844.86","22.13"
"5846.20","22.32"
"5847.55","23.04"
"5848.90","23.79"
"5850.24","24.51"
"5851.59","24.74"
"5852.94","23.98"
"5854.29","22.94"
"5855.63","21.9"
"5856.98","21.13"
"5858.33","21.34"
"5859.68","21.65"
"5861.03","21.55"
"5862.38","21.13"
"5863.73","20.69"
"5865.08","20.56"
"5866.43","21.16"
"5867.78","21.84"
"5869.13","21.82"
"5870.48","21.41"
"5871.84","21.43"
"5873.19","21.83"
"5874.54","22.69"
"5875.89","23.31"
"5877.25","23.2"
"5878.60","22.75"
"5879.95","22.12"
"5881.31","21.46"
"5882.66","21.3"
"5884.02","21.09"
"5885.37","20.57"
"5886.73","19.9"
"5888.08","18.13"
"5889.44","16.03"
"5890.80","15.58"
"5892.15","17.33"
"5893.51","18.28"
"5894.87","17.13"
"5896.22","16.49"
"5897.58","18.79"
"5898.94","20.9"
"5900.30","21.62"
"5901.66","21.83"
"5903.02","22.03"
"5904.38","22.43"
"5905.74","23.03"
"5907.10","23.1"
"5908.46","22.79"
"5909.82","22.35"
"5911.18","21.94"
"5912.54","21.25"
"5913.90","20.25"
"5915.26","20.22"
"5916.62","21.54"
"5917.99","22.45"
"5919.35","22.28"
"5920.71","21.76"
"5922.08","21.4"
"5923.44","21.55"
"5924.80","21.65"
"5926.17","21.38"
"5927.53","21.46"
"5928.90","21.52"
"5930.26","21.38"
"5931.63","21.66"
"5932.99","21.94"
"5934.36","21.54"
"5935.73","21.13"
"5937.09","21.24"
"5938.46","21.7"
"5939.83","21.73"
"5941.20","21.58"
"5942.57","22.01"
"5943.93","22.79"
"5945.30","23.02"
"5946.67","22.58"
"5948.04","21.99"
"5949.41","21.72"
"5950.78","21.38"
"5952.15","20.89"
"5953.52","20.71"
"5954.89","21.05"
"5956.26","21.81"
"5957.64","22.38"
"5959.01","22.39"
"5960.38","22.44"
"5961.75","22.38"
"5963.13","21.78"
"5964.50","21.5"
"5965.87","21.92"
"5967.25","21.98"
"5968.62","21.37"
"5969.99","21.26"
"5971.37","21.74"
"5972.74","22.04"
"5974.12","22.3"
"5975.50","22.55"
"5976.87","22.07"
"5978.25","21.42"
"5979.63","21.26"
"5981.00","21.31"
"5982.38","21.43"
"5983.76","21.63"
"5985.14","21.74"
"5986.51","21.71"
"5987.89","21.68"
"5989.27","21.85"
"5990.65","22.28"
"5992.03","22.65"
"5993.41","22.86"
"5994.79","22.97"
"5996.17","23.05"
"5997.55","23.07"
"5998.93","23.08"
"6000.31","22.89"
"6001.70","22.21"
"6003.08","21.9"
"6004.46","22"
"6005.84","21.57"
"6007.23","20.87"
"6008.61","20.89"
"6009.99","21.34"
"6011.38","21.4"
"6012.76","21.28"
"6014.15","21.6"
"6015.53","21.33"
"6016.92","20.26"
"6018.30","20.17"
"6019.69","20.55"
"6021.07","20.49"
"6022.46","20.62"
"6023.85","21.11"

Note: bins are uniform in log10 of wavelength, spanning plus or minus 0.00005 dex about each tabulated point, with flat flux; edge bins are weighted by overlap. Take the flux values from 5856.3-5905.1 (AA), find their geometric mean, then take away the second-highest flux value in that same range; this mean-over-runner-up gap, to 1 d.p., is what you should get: -2.7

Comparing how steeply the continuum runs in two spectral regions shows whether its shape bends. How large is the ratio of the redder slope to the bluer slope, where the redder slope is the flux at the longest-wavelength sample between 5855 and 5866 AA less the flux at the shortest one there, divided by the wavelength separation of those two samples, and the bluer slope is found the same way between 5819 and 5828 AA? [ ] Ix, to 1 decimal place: -14.3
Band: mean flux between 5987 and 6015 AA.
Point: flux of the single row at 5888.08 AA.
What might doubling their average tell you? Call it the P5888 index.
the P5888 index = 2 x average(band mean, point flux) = 40.2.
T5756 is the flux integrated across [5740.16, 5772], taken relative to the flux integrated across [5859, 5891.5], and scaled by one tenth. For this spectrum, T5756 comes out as 0.1044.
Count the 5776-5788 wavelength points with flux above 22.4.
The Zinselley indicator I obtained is 3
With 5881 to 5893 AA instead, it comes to 0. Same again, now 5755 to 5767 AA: 5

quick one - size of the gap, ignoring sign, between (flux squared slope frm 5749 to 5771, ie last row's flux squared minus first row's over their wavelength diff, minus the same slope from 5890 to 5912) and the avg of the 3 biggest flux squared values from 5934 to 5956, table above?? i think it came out 531.1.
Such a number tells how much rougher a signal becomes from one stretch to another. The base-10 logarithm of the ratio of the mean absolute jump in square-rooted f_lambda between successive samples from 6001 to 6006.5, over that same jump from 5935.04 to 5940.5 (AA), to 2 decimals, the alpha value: 0.14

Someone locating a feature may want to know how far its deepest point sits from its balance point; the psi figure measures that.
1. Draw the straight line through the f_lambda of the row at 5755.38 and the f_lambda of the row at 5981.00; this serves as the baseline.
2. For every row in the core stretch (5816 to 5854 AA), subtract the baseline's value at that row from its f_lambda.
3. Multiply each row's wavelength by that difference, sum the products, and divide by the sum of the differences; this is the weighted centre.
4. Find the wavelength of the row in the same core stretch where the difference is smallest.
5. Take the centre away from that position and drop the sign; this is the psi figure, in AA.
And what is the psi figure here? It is 25.3 AA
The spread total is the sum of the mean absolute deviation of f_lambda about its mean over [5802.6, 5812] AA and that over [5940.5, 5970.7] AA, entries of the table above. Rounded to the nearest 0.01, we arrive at 1.60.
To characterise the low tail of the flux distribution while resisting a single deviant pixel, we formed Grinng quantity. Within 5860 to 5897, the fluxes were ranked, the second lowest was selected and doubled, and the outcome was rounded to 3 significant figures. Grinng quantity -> 32.1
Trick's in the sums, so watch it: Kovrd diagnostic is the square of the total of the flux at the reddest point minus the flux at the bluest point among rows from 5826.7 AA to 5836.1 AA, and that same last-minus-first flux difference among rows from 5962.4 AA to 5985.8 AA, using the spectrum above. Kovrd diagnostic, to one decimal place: 1.3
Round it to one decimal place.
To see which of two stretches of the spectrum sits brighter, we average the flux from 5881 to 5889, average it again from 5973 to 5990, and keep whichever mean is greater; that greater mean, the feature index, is 21.7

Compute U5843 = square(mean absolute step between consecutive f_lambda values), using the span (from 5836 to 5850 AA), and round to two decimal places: 0.16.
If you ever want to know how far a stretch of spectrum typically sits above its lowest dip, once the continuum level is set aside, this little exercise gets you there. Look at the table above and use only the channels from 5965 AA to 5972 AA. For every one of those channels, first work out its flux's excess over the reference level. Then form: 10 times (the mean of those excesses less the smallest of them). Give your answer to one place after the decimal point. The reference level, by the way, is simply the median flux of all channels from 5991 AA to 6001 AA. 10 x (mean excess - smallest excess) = 3.9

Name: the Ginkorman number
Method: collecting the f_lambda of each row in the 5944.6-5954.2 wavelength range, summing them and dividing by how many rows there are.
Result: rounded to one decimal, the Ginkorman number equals 21.8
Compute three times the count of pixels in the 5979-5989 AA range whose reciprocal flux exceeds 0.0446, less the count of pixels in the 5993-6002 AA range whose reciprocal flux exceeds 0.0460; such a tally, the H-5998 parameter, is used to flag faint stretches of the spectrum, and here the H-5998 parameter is 21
